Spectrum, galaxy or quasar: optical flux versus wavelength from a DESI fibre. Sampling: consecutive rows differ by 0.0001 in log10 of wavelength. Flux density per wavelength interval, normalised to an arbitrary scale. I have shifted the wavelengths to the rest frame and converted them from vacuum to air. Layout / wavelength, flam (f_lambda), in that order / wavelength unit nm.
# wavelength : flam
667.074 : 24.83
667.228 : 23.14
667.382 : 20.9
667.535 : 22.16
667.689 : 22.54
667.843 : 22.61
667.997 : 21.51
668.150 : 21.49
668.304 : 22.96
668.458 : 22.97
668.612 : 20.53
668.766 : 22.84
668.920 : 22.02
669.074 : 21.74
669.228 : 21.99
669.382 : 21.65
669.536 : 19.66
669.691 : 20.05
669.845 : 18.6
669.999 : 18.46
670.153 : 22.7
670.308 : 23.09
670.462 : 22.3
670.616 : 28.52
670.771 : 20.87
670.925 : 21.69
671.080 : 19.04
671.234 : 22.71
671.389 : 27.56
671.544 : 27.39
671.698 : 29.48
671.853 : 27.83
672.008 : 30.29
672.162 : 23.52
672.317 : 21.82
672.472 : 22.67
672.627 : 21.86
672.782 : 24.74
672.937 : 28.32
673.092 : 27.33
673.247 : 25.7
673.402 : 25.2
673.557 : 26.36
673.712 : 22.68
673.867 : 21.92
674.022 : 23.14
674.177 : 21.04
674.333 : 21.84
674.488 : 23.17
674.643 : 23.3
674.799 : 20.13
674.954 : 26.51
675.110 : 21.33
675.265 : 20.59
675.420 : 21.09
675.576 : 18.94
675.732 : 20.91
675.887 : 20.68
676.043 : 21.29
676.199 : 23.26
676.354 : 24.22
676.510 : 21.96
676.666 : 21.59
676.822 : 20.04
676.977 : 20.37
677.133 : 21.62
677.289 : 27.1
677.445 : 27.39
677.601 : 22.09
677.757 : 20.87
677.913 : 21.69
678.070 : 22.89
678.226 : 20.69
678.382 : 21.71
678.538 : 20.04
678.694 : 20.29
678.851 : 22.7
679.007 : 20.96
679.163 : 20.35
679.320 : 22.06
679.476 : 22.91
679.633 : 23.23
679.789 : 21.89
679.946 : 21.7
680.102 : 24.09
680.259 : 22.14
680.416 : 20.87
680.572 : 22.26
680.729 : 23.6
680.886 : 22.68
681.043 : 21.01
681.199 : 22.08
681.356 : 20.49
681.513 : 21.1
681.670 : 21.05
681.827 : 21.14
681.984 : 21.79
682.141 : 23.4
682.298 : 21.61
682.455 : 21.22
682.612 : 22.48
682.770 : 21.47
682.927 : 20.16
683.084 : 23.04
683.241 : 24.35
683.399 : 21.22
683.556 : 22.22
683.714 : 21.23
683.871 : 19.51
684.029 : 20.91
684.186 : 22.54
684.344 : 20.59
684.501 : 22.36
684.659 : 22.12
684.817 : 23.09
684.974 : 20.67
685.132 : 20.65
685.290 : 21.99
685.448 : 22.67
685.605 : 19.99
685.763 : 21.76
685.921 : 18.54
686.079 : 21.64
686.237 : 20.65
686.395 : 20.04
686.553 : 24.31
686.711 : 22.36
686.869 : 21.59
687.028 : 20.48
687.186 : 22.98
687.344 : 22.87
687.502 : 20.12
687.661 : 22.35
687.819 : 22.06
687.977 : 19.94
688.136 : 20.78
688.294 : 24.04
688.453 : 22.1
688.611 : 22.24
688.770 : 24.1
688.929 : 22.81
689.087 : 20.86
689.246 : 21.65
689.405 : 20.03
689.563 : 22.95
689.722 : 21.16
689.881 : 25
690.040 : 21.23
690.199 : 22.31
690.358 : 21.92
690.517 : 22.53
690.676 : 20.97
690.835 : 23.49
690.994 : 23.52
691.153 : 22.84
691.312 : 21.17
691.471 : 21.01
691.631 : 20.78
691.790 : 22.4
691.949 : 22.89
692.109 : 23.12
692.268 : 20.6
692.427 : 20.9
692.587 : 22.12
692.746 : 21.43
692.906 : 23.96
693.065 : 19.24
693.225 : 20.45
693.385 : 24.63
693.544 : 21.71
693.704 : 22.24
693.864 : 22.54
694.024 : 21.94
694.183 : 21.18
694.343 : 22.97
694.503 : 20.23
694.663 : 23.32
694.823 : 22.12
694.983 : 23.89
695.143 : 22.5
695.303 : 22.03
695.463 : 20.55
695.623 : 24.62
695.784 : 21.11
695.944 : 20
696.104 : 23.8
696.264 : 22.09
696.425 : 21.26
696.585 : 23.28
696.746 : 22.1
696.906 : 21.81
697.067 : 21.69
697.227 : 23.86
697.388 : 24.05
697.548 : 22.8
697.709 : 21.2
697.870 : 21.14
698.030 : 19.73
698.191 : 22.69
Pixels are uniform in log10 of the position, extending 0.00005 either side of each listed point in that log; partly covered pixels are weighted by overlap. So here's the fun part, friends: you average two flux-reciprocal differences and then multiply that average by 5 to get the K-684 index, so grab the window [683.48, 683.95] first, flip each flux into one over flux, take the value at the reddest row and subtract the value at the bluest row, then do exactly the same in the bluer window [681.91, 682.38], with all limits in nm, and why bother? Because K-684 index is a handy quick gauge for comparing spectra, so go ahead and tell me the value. 0.017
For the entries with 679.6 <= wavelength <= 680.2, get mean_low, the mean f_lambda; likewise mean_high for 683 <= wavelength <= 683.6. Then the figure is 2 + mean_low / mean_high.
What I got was 3.00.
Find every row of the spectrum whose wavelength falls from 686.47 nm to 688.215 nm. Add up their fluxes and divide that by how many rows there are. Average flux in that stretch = 21.8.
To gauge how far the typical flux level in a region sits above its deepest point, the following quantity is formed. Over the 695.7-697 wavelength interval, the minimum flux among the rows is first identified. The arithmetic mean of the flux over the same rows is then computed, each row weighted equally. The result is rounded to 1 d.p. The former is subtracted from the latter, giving 1.9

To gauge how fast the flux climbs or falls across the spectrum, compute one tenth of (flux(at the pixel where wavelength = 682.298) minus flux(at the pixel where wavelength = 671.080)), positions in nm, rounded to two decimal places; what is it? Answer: 0.26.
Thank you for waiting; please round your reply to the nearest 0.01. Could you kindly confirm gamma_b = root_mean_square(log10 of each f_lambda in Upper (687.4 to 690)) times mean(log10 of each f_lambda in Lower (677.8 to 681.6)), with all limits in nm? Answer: 1.80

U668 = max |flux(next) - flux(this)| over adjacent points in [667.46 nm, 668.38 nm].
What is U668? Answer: 1.5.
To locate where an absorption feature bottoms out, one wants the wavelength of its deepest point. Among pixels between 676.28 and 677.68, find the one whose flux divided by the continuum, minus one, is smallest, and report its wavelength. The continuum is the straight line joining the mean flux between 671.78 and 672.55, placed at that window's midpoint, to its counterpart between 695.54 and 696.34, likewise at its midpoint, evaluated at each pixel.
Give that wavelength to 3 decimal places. 676.822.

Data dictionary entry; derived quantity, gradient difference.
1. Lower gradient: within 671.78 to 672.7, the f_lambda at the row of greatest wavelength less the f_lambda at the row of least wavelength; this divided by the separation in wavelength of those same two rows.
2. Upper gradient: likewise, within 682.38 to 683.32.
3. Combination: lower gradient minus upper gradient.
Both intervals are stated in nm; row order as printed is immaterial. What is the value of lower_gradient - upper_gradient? -12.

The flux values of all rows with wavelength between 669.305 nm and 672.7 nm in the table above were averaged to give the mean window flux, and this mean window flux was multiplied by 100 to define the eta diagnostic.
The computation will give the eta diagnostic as 2326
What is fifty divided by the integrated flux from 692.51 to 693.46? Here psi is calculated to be 2.4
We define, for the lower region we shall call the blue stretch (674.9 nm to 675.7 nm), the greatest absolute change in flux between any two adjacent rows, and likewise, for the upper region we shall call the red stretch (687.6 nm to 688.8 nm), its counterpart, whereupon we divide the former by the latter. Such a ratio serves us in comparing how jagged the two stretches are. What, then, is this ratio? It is 1.6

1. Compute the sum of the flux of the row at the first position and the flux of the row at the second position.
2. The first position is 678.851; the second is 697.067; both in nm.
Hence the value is 44.4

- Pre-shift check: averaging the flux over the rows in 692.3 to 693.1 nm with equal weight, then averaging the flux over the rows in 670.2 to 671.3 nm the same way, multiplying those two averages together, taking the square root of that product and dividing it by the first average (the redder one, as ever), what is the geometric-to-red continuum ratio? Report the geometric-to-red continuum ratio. 1.02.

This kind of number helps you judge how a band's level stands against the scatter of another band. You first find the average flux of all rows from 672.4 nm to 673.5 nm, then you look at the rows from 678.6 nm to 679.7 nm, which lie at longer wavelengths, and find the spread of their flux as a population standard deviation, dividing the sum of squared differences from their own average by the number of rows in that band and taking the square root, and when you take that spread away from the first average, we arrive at 24.0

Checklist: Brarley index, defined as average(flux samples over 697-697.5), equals 23.2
